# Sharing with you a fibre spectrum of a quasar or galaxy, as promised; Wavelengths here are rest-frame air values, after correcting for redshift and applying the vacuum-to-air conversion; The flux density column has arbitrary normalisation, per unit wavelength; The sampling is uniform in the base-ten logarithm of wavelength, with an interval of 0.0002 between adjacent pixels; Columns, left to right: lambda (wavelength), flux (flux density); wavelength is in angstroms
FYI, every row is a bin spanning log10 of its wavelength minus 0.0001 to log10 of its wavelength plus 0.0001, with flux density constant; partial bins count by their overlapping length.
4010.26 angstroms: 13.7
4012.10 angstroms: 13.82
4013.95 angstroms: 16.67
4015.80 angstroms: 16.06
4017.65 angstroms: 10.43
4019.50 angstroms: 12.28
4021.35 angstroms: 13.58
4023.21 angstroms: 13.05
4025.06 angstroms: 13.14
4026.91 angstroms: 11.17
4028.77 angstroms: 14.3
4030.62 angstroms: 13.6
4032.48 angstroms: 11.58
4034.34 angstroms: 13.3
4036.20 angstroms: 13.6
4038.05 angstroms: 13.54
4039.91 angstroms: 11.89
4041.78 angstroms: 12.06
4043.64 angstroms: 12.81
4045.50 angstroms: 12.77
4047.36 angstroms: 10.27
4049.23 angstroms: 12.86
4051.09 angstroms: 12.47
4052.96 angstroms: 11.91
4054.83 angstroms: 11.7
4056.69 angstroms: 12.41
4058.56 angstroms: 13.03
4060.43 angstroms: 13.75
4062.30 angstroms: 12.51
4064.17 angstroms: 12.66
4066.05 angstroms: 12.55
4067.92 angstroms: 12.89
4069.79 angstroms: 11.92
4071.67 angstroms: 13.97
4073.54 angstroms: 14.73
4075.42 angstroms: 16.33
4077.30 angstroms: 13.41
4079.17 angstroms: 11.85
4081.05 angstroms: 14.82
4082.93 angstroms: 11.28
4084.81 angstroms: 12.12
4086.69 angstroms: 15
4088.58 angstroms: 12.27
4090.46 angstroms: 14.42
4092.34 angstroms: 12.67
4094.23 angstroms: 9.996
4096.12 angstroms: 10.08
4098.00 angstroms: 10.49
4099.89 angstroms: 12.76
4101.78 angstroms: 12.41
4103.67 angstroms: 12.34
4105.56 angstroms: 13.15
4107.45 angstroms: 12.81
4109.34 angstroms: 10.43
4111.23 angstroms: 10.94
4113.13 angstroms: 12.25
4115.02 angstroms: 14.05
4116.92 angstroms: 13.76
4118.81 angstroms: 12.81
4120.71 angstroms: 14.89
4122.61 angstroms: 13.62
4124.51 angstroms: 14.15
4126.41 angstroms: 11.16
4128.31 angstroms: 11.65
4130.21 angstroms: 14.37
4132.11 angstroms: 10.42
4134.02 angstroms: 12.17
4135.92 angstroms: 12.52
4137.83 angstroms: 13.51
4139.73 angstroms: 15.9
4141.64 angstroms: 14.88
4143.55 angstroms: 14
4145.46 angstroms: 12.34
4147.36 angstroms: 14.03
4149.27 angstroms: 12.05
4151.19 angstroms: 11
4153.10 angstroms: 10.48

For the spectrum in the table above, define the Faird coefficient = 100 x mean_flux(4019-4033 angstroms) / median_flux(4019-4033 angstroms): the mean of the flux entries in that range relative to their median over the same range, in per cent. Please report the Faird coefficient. 98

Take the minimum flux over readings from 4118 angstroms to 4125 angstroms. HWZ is 12.81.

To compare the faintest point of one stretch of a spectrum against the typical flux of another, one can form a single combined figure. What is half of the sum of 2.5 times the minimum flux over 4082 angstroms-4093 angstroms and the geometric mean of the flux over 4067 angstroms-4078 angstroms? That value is 21.0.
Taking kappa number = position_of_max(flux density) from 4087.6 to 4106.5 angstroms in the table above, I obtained 4090.46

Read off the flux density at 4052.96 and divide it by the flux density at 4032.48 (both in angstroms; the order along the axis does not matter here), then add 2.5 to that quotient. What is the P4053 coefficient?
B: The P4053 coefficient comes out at 3.53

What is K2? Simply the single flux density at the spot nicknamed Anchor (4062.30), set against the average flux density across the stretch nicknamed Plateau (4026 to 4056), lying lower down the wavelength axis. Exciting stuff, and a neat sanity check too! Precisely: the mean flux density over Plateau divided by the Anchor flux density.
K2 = 1.00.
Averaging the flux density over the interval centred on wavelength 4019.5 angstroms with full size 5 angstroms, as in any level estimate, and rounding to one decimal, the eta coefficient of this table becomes 12.1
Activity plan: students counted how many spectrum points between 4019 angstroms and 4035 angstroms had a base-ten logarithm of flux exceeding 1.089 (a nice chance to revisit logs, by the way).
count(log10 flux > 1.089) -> 7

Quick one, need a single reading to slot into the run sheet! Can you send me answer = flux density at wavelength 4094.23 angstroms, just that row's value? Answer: 9.996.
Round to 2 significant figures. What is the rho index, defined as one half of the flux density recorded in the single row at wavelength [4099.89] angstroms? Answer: 6.4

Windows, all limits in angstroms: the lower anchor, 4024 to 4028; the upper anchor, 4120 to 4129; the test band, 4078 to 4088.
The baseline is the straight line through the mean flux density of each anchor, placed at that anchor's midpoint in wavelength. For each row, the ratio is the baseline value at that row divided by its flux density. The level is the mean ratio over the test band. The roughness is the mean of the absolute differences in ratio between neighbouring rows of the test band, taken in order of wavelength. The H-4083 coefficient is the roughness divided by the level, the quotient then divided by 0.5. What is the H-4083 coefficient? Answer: 0.38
